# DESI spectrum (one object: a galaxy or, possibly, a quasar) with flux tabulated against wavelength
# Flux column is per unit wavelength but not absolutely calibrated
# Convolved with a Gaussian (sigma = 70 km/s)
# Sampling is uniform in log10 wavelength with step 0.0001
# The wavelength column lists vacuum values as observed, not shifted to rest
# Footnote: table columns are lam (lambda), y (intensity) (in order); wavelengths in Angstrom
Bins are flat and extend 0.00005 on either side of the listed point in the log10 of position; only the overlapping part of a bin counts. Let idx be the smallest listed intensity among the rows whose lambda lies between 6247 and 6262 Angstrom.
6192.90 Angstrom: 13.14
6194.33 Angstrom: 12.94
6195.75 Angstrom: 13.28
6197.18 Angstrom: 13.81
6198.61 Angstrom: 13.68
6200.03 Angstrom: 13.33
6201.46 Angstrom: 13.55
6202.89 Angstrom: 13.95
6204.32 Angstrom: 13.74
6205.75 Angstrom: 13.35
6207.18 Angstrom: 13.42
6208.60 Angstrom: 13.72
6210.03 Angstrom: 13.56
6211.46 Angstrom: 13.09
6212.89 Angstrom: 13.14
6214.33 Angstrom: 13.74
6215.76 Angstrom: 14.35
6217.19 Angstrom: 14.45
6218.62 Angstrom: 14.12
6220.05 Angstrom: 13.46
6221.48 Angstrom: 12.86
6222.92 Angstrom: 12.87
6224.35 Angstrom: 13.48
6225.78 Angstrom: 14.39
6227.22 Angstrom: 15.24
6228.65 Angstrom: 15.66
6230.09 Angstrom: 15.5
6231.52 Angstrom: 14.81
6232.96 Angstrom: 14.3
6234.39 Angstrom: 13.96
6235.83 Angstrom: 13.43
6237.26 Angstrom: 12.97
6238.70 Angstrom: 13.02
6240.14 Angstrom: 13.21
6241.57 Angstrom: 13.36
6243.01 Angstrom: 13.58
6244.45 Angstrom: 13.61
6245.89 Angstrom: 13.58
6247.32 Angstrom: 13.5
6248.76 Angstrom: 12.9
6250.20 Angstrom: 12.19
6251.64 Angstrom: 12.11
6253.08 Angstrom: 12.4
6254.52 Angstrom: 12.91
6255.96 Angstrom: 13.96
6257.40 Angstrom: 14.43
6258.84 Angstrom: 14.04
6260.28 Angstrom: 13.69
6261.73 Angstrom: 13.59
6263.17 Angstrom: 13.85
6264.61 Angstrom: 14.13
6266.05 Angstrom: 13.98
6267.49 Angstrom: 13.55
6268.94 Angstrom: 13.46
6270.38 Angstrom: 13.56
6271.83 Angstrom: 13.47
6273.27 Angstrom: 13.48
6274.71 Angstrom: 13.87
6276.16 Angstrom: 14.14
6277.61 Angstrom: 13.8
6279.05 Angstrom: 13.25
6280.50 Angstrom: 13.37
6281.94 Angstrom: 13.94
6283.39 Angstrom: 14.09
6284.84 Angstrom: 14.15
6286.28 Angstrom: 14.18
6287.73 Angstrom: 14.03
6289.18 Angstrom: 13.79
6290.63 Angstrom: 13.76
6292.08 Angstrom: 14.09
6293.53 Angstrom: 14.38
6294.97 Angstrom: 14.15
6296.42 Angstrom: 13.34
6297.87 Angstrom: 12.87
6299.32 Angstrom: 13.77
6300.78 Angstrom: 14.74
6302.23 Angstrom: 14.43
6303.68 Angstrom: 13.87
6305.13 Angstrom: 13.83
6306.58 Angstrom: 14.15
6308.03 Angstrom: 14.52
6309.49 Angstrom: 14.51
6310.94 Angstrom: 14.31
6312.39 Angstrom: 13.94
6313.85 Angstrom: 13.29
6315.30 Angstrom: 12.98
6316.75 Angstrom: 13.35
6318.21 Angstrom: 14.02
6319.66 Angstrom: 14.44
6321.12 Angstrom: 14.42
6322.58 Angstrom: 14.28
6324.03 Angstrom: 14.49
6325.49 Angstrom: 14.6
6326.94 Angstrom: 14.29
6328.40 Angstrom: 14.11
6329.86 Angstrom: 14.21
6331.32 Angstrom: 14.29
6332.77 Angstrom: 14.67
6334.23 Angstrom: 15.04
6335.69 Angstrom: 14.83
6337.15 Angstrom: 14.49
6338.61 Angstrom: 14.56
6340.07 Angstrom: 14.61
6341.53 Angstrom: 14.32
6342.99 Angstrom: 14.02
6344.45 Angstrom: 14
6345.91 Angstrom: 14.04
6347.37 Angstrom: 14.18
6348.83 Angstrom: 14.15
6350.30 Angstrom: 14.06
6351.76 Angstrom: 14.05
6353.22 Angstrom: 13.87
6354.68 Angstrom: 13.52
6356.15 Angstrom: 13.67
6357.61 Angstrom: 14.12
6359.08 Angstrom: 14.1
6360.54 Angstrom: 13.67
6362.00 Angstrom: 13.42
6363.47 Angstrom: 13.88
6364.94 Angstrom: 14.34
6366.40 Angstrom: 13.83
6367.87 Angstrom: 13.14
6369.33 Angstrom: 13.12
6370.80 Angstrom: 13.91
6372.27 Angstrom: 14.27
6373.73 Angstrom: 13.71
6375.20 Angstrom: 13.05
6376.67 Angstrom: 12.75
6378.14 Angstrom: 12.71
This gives 12.11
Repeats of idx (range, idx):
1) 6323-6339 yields 14.11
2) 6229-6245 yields 12.97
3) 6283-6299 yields 12.87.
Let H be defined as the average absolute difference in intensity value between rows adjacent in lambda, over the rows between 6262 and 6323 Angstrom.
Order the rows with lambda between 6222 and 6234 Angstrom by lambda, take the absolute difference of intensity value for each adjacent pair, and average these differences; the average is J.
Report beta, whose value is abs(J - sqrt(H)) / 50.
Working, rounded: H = 0.31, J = 0.59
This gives 0.001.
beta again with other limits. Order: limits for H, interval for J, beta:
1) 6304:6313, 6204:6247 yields 0.003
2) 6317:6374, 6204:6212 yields 0.004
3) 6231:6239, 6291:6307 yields 0.002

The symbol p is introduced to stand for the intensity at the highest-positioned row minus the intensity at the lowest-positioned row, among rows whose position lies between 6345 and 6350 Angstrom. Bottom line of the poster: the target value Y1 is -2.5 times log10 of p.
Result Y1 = 2.4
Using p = 0.11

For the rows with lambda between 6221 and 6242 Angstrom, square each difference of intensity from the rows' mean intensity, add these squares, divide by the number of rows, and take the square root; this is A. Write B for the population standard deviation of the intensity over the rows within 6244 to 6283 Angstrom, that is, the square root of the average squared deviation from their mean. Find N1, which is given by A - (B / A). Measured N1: 0.4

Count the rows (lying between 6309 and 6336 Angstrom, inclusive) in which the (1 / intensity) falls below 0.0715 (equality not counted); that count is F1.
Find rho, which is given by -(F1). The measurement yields -15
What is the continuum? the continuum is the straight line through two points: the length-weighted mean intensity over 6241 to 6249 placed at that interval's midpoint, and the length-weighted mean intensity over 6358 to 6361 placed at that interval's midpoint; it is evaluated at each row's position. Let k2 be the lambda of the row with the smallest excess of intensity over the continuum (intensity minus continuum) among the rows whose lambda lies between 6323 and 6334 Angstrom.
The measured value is 6328.40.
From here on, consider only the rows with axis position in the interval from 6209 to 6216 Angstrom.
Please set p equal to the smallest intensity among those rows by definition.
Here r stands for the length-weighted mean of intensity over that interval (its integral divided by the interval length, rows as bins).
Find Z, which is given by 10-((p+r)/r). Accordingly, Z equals 8.031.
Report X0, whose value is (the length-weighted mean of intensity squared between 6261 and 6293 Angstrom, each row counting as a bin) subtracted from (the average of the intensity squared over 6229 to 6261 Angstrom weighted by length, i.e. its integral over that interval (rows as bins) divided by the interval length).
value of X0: -6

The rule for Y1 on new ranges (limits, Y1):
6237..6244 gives 0.5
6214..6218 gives 0.4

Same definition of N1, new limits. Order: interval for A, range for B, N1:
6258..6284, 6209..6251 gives -2.7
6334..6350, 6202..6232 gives -2.1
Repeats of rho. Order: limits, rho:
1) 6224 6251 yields -6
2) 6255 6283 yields -4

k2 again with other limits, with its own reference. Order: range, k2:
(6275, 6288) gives 6279.05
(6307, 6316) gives 6315.30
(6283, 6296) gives 6290.63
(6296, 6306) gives 6297.87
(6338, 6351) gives 6344.45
